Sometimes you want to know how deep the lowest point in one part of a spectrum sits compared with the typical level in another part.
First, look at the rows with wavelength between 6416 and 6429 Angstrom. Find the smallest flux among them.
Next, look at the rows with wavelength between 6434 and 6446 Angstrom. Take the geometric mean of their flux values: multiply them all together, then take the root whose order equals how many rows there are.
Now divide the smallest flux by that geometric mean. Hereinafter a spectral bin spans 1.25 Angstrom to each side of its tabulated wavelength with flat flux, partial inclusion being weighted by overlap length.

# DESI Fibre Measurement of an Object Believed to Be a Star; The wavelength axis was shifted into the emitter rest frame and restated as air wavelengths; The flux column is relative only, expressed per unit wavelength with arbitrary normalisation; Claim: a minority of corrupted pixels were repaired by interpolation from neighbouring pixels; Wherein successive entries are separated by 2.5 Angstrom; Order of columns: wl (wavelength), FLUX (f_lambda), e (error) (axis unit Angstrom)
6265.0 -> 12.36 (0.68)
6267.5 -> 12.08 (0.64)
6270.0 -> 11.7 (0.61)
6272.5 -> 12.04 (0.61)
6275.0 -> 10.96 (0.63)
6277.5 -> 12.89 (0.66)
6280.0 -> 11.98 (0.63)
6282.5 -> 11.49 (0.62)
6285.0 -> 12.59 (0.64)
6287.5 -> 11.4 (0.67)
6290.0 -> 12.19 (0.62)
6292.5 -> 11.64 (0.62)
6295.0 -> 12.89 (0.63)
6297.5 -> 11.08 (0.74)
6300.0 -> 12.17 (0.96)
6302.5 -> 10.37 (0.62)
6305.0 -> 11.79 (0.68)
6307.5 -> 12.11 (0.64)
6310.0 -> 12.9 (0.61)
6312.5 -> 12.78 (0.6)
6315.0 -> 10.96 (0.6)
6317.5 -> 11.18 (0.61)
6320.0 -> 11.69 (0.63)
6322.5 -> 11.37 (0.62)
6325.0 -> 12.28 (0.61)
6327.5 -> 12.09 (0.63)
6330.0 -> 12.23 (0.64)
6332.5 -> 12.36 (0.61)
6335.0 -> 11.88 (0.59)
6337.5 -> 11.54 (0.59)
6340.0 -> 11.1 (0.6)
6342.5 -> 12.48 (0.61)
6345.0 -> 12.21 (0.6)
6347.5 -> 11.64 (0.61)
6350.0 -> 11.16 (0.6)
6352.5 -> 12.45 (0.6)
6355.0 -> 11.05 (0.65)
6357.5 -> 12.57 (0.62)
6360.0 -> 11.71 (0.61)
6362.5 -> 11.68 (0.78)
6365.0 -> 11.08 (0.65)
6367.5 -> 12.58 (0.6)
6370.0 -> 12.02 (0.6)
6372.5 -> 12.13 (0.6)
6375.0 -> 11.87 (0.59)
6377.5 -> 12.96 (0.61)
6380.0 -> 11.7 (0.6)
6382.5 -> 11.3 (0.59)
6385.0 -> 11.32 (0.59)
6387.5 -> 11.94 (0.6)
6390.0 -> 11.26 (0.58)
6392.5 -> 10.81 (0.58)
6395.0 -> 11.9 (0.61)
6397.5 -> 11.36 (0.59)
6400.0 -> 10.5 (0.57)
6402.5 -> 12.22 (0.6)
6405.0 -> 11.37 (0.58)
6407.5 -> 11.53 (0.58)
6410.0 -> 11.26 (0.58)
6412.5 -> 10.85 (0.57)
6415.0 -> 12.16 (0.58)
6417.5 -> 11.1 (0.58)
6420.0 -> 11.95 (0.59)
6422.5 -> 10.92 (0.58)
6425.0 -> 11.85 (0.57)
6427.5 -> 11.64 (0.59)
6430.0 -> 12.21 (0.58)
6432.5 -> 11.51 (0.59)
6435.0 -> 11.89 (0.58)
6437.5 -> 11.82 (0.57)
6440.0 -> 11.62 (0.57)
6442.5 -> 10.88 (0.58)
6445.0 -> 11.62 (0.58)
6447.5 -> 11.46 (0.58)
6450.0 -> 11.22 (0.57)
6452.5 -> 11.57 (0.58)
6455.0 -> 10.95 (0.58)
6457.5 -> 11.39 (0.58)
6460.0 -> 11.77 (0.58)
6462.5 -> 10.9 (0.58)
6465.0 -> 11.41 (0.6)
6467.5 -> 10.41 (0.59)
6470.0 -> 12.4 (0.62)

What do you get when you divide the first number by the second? 0.94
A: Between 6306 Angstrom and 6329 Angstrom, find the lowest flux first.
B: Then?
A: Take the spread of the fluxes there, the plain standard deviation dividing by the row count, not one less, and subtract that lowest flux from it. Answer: -10.3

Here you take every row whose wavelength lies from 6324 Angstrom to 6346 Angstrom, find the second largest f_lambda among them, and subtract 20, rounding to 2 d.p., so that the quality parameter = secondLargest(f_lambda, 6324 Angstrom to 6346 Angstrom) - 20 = -7.64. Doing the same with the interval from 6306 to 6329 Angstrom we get -7.22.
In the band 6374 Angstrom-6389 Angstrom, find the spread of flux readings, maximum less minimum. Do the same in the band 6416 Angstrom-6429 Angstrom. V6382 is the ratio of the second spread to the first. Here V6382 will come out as 0.62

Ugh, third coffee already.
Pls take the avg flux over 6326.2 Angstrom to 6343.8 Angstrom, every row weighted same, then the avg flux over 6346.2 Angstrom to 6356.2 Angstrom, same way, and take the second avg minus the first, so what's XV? -0.38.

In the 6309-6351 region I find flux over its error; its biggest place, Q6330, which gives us 6312.5 Angstrom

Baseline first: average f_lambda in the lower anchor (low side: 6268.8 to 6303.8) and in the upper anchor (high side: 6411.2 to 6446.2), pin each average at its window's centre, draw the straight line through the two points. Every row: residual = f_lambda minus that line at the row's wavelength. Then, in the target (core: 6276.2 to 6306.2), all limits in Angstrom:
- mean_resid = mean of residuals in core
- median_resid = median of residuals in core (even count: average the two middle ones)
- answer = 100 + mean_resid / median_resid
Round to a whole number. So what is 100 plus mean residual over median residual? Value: 101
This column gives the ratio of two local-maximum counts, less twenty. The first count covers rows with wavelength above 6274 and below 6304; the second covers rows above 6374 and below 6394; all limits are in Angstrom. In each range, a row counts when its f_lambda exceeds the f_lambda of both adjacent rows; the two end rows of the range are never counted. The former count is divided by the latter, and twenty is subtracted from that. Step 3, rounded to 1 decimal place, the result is -17.5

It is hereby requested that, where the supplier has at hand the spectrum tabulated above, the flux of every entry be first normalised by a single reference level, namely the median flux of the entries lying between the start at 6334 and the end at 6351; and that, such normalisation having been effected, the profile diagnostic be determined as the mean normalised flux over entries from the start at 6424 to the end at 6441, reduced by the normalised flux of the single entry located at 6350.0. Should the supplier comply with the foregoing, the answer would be 0.05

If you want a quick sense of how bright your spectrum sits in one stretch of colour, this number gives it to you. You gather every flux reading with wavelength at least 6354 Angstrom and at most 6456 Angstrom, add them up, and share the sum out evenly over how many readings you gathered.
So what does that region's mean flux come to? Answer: 11.6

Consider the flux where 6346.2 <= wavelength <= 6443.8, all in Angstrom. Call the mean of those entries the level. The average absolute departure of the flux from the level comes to 0.44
